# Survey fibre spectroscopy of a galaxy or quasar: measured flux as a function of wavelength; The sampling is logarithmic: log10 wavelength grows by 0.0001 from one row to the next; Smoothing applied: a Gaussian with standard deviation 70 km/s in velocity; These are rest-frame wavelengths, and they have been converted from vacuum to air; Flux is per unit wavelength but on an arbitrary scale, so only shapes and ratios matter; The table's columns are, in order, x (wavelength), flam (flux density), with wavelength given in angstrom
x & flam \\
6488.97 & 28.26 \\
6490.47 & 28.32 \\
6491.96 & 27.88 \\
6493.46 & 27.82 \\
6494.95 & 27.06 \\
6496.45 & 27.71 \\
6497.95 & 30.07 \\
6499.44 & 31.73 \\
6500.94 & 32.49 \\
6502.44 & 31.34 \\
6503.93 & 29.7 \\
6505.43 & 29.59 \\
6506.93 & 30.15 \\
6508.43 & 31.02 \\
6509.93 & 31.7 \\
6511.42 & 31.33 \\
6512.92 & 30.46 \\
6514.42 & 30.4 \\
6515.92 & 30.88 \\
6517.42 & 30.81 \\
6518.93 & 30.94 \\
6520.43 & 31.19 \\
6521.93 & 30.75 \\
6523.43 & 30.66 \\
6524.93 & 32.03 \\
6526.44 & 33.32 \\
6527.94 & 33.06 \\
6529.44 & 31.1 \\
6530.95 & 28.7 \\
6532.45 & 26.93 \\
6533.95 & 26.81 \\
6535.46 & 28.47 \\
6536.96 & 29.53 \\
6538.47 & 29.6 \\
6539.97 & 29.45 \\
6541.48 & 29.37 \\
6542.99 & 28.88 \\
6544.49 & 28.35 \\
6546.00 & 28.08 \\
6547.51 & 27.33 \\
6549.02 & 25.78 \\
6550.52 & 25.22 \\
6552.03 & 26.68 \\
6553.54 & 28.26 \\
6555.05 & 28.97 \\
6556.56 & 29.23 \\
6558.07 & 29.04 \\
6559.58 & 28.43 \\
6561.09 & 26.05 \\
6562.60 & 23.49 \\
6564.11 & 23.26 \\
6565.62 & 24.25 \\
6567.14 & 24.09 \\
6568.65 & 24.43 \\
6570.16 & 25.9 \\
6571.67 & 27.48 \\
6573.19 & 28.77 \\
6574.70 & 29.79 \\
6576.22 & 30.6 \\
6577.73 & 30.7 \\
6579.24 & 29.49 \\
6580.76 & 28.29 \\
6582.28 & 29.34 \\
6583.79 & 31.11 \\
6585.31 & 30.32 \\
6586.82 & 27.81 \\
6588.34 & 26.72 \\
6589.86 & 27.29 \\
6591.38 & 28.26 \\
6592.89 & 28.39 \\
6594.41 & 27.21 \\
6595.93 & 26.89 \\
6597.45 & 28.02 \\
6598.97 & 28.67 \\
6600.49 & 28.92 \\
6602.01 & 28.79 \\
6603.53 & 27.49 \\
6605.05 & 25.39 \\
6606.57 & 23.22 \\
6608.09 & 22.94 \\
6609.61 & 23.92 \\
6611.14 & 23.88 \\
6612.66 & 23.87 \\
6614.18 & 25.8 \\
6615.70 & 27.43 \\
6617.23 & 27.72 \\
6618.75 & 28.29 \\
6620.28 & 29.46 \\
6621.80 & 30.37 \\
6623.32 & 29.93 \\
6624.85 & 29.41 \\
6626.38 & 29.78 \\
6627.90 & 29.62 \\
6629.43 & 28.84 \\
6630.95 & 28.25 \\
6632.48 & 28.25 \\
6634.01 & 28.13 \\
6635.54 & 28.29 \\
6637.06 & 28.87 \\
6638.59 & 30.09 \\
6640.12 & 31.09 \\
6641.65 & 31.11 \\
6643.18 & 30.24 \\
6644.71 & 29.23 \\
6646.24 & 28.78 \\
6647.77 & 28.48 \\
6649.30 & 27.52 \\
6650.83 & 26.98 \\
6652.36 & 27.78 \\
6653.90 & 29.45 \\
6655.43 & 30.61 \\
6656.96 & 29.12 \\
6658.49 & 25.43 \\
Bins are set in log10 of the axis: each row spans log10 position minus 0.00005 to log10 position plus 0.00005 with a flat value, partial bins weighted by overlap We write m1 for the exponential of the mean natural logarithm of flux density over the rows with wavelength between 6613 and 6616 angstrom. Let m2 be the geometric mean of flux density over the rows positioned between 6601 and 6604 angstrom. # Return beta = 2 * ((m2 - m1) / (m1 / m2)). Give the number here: 3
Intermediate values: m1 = 27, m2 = 28.1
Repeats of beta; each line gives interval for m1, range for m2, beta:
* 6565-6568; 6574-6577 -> 15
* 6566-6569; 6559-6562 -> 7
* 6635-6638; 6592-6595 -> -2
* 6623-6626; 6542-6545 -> -2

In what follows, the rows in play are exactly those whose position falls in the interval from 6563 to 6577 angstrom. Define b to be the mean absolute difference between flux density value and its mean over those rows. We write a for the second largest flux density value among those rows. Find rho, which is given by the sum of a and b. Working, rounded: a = 29.79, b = 2.36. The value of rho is 32.1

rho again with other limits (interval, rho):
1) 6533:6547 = 30.2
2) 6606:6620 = 29.6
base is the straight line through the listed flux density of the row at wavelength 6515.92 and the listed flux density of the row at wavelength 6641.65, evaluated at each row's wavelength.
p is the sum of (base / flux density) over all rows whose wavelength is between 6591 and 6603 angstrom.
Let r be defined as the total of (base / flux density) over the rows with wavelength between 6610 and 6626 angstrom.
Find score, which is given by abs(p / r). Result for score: 0.78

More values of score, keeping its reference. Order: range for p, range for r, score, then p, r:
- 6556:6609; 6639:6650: 5.39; 40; 7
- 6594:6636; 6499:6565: 0.68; 32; 47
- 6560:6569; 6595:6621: 0.38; 8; 20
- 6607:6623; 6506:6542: 0.49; 12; 24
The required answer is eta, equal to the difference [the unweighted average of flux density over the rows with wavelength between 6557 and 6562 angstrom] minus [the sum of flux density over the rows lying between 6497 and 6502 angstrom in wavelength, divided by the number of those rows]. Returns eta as -3.6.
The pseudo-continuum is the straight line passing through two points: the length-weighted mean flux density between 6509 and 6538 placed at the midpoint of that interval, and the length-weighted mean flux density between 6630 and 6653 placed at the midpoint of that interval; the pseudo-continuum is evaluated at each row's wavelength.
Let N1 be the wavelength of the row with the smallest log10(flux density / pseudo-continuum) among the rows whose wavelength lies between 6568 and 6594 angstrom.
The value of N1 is 6568.65 angstrom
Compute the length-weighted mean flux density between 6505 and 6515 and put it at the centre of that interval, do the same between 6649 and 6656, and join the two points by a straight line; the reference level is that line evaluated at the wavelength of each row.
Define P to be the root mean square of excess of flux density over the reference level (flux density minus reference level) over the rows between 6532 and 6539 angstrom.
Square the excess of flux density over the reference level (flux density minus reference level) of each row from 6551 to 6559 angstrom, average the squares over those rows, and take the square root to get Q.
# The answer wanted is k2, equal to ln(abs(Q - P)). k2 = -0.6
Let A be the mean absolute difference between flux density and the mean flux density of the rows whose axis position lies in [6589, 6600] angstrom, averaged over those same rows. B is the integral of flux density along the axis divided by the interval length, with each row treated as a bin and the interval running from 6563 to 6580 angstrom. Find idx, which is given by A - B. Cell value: -26.5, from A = 0.6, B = 27.1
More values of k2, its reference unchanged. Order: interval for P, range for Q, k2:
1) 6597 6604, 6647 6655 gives -2.6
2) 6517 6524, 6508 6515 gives -1.6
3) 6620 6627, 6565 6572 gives 1.3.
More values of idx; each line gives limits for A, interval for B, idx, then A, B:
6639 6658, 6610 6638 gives -27.0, 1.1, 28.1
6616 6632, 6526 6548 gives -28.5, 0.7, 29.2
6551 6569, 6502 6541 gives -28.3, 2.1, 30.4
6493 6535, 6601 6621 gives -24.7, 1.4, 26.0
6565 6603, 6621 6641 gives -27.8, 1.5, 29.3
